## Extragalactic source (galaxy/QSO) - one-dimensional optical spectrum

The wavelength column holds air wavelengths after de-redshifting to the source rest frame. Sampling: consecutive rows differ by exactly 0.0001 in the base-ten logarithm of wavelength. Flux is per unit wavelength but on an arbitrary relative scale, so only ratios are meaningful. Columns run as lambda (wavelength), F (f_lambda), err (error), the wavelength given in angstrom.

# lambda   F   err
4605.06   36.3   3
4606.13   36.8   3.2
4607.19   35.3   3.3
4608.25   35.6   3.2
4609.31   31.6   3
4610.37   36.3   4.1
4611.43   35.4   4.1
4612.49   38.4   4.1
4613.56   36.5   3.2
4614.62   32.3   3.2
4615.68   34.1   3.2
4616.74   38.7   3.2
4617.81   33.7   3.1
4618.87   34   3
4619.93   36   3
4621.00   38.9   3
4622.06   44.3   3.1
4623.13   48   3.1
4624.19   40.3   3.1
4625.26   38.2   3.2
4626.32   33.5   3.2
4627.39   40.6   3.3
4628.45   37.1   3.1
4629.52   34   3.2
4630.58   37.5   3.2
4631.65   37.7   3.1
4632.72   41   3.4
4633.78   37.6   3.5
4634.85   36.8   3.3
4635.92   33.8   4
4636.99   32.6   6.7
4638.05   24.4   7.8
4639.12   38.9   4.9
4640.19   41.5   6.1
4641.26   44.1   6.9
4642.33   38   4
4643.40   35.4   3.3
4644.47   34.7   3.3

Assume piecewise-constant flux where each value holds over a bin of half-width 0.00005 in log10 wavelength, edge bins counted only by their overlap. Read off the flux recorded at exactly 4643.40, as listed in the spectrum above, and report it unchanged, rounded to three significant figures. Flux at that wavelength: 35.4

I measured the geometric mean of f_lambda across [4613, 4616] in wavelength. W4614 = 34.3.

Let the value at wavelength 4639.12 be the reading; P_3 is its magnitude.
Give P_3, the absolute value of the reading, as 38.9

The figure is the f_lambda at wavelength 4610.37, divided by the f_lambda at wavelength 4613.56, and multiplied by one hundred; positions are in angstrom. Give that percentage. 99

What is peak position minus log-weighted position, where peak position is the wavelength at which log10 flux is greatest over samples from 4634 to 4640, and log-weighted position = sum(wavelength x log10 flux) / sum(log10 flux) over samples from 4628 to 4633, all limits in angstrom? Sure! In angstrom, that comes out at 8.5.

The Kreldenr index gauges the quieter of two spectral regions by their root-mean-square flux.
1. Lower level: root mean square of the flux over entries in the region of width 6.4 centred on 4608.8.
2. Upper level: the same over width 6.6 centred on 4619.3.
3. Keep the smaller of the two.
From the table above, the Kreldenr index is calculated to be 35.2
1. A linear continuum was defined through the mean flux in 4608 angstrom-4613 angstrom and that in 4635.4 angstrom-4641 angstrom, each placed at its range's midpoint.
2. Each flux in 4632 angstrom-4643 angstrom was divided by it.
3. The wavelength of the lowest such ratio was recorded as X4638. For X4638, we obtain 4638.05 angstrom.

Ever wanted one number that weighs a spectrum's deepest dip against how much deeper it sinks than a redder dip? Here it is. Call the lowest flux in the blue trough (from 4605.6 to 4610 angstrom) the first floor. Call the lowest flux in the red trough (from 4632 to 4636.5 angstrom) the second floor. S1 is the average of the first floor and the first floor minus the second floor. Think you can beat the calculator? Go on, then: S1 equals 15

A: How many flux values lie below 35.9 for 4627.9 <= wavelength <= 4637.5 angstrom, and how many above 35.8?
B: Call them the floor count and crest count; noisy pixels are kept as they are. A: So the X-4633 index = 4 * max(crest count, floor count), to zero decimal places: 24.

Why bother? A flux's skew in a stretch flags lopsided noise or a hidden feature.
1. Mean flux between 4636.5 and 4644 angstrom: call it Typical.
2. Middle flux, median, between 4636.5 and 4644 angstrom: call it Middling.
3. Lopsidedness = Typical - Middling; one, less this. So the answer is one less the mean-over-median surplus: 2.6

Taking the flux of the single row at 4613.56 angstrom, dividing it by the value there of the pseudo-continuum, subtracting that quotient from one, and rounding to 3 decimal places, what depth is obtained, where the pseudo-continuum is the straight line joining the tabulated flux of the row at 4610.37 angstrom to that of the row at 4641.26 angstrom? 0.016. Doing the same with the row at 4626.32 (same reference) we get 0.169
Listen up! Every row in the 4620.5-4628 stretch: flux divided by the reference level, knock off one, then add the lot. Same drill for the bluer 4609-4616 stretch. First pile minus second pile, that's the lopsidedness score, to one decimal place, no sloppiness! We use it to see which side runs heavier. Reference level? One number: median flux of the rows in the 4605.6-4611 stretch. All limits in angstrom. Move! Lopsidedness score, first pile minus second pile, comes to 1.1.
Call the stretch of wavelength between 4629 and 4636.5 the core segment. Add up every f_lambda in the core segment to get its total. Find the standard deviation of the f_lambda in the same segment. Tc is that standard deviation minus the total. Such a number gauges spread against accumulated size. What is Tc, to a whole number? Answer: -256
